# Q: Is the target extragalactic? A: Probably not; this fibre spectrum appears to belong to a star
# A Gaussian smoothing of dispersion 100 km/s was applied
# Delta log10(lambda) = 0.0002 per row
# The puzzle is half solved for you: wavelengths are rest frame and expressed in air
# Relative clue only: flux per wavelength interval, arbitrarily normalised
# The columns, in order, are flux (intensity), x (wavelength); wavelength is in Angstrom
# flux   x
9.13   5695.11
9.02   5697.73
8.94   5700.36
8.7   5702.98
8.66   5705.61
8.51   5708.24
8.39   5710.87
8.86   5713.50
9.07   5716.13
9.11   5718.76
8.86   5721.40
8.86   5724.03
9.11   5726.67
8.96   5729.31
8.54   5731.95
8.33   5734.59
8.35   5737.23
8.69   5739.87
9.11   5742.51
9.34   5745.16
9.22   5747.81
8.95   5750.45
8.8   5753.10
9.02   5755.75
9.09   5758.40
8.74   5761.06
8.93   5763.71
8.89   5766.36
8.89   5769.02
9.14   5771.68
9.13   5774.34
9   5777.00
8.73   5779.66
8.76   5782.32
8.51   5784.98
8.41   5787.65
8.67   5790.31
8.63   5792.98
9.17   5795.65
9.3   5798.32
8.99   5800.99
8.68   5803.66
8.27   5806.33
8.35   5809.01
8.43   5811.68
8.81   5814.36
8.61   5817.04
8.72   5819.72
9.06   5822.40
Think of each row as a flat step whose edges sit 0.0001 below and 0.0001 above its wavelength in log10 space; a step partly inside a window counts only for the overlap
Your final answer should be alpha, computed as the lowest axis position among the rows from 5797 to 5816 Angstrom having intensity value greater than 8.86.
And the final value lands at 5798.32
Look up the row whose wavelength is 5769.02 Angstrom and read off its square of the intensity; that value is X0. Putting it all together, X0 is 79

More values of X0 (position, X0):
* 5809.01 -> 70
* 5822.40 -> 82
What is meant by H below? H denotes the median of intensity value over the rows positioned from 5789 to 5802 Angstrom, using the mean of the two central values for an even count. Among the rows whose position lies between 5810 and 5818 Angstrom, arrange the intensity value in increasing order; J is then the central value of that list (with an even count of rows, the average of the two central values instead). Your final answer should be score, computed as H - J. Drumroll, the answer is 0.4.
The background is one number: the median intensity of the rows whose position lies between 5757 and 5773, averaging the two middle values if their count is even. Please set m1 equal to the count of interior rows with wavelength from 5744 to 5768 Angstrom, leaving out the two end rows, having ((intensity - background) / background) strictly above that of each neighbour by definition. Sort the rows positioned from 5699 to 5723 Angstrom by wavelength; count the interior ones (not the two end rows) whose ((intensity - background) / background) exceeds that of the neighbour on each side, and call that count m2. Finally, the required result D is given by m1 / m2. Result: 2.0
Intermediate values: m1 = 2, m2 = 1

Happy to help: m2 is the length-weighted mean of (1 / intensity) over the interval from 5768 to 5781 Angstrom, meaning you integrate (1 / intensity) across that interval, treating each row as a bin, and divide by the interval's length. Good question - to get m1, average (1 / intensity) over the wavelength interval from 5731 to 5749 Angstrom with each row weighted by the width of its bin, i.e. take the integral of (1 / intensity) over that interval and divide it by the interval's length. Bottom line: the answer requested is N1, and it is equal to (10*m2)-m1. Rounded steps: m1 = 0.114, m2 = 0.111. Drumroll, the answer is 1.00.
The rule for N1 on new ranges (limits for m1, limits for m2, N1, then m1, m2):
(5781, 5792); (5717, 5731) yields 1.00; 0.116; 0.111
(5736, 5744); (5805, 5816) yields 1.07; 0.115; 0.118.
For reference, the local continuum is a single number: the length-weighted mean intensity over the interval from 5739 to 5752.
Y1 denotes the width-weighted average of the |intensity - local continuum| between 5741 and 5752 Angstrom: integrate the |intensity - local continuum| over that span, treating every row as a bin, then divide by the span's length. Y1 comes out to 0.15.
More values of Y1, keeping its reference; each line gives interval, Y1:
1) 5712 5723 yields 0.13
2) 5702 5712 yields 0.51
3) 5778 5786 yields 0.39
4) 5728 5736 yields 0.47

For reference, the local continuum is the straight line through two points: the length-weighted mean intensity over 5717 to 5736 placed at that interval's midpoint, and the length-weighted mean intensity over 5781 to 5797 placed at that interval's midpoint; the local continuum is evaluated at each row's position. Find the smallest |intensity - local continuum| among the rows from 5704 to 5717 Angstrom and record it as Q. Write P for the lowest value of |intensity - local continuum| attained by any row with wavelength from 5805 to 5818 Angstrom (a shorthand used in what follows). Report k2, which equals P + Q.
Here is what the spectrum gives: 0.03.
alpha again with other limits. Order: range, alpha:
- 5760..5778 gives 5763.71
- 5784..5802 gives 5795.65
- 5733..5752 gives 5742.51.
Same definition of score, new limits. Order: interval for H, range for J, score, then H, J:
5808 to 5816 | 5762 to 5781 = -0.5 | 8.4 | 8.93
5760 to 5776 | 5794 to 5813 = 0.2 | 8.9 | 8.68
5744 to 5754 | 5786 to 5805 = 0.4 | 9.1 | 8.68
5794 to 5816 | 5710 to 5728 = -0.1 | 8.7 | 8.86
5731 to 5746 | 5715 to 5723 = -0.5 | 8.6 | 9.07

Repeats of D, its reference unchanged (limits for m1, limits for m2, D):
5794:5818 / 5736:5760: 2.0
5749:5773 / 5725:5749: 2.0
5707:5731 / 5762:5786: 1.0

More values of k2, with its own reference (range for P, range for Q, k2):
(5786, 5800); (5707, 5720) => 0.02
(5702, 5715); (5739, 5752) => 0.11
